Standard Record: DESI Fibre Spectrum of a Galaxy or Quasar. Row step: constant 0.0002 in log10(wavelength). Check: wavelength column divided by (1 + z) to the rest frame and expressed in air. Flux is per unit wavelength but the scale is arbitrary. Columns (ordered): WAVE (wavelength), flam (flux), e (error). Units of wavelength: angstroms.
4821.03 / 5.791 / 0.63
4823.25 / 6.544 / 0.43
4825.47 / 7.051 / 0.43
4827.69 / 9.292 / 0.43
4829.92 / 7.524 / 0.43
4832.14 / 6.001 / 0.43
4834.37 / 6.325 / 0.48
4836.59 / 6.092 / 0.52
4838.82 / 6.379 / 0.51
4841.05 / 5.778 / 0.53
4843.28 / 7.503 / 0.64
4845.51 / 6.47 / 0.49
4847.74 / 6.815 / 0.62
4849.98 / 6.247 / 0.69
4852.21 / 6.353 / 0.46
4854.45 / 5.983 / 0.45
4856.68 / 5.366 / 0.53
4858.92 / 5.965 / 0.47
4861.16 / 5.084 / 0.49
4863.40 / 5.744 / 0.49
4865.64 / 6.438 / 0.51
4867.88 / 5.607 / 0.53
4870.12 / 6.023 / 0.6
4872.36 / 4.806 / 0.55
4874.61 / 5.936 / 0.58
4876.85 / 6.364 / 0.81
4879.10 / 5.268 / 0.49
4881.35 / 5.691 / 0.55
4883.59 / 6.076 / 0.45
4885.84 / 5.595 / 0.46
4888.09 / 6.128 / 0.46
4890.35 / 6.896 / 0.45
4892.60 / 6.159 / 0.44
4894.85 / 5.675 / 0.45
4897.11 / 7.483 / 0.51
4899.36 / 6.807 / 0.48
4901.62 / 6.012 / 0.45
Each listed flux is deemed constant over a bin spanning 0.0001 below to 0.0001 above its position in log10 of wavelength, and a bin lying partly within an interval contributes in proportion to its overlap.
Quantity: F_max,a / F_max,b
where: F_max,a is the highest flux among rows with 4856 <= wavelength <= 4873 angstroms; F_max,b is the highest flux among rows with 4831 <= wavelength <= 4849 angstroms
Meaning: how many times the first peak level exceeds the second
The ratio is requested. 0.86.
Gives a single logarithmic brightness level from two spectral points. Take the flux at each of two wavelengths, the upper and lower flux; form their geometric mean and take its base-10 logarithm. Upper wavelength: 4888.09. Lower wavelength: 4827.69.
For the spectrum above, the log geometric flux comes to 0.88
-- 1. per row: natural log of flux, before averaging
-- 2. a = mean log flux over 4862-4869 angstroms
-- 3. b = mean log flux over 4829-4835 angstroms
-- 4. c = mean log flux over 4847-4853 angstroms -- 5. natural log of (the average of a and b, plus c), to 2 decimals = 1.31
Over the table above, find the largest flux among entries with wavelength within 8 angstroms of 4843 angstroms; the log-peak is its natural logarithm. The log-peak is 2.02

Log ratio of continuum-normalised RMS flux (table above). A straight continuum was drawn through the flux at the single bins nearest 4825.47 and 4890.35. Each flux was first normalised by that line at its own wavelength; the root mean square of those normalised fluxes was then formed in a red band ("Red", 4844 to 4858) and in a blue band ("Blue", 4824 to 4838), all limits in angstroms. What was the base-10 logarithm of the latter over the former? 0.057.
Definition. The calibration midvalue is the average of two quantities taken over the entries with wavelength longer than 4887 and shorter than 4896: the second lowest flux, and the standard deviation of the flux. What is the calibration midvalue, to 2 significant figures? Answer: 3.3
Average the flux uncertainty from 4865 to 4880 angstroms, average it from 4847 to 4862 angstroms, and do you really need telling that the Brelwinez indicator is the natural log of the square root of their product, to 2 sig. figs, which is -0.59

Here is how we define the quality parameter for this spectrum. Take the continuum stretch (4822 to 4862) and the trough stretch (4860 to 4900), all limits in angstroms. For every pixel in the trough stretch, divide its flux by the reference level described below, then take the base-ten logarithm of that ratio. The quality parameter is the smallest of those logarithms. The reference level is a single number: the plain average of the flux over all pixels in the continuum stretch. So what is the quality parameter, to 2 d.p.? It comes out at -0.13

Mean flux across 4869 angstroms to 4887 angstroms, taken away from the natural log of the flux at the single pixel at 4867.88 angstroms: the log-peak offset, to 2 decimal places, -4.00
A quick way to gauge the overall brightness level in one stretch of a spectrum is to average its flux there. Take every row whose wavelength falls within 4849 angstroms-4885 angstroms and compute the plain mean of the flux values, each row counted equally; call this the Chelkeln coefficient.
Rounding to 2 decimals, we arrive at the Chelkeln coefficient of 5.81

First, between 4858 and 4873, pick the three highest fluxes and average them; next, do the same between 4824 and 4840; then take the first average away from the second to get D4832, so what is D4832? 1.8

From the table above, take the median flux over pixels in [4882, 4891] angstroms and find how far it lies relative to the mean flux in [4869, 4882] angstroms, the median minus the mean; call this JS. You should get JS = 0.42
